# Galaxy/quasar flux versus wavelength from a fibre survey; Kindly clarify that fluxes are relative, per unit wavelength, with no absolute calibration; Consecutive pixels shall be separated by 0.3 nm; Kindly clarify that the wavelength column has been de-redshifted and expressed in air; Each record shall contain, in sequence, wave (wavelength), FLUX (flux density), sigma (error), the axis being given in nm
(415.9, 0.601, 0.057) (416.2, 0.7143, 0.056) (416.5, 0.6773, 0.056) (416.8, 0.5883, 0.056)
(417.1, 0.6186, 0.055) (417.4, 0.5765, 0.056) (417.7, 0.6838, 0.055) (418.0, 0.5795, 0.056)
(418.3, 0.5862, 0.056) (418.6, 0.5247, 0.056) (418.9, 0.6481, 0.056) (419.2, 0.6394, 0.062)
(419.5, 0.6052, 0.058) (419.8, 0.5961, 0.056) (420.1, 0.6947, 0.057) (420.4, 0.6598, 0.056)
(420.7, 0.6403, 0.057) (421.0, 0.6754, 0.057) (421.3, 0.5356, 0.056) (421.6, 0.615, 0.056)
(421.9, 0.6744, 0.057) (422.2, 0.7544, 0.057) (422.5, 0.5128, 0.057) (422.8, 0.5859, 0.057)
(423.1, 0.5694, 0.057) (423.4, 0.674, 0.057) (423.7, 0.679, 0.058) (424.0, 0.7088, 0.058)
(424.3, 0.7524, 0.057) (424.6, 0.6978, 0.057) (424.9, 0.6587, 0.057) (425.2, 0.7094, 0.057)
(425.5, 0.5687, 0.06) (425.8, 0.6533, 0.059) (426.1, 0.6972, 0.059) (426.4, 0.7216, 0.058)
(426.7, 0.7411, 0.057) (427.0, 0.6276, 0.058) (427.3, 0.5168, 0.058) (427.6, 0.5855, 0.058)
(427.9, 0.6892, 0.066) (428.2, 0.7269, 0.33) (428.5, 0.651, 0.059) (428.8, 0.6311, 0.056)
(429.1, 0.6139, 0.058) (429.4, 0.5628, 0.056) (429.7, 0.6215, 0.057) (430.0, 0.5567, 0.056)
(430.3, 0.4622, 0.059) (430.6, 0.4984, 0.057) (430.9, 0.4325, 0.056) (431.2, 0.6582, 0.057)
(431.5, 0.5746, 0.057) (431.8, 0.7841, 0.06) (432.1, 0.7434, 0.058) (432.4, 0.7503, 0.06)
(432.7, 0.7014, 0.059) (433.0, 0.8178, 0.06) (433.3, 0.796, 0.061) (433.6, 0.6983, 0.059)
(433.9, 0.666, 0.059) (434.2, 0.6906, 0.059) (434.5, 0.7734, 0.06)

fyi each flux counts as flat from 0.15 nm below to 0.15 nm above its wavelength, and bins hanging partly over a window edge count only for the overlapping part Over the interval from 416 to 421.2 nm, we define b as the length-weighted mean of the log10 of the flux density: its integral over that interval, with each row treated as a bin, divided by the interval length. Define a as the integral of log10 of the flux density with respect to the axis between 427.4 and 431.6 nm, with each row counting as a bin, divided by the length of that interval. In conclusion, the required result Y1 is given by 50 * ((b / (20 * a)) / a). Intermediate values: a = -0.23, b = -0.20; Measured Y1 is -9.3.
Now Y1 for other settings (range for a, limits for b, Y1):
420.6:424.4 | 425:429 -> -12.3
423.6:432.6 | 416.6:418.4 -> -14.0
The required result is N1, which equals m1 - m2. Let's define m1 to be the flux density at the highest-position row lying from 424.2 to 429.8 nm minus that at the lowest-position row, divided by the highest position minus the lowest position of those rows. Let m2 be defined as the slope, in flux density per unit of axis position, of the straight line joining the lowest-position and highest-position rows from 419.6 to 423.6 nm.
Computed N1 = -0.05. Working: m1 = -0.0242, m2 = 0.022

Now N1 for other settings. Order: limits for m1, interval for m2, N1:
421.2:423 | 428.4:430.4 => 0.14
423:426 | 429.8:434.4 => 0.00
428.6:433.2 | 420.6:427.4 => 0.06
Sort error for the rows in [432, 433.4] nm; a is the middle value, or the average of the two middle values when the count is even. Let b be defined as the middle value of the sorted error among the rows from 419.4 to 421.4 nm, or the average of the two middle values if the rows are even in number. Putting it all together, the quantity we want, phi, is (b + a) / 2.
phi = 0.0585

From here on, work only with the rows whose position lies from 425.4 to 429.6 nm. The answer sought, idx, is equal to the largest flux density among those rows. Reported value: 0.7411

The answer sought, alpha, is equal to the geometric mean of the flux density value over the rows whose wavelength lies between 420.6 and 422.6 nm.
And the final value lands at 0.625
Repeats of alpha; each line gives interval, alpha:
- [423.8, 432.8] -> 0.637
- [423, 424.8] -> 0.678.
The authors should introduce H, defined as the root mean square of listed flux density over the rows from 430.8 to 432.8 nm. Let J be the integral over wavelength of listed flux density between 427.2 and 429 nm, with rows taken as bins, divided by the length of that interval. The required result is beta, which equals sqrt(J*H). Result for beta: 0.65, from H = 0.673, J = 0.636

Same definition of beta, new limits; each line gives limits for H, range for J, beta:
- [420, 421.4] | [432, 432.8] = 0.69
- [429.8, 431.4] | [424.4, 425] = 0.60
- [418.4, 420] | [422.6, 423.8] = 0.61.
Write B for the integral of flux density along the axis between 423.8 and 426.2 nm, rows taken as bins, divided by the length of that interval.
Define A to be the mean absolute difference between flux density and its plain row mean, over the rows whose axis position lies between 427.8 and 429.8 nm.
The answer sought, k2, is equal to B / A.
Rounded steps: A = 0.040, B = 0.680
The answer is 17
